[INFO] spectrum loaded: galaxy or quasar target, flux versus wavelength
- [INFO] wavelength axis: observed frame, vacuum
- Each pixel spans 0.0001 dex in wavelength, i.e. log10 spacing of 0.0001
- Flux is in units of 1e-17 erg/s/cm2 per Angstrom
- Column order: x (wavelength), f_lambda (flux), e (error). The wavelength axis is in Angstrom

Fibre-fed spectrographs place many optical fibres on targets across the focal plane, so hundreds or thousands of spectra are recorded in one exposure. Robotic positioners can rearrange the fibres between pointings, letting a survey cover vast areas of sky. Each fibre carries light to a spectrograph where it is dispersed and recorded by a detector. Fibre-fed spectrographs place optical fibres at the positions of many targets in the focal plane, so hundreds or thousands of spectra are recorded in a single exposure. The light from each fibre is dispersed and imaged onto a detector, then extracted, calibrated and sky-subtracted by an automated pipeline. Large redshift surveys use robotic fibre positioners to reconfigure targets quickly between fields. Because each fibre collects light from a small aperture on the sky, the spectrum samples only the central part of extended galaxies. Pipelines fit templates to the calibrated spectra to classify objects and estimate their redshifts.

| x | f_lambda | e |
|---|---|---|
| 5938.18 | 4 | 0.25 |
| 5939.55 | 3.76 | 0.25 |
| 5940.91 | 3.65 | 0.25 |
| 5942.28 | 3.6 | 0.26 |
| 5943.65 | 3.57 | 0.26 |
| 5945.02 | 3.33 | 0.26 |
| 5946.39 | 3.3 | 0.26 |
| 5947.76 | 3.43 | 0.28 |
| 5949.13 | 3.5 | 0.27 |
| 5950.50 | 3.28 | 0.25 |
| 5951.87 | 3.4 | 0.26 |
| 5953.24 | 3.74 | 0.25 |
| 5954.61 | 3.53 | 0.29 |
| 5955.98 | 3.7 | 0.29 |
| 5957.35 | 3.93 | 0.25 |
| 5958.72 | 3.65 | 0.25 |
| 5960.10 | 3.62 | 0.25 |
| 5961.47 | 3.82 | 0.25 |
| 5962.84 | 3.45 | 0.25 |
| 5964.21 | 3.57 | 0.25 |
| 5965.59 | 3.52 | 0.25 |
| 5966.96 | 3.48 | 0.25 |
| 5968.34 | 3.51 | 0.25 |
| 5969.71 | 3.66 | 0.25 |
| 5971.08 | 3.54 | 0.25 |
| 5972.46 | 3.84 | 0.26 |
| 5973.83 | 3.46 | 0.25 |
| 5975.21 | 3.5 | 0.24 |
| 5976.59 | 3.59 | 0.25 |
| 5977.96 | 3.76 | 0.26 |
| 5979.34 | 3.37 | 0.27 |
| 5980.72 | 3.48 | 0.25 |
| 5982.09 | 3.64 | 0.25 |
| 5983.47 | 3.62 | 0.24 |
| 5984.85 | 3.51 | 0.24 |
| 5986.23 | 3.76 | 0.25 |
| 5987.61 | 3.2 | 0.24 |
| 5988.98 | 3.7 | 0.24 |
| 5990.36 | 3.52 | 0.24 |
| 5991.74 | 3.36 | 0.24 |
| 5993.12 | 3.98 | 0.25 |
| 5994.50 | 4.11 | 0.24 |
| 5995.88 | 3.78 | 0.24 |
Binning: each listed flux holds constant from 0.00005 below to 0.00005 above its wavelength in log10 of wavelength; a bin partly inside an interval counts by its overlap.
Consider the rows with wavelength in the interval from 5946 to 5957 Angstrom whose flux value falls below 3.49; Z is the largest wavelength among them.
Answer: 5951.87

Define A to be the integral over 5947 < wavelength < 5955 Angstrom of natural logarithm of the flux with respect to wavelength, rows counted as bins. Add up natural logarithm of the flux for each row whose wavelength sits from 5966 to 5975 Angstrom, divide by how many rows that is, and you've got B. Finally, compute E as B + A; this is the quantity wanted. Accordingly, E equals 11.24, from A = 9.96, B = 1.28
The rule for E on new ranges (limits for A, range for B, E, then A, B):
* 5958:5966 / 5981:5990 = 11.53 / 10.26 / 1.27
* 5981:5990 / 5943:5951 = 12.66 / 11.44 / 1.22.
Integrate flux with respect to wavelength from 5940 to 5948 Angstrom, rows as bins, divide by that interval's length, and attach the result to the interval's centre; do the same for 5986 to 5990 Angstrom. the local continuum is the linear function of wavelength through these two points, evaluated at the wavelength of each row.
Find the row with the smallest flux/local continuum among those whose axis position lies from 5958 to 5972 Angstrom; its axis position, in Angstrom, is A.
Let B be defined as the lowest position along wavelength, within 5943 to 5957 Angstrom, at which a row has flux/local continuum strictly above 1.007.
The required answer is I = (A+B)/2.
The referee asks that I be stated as 5953.2 Angstrom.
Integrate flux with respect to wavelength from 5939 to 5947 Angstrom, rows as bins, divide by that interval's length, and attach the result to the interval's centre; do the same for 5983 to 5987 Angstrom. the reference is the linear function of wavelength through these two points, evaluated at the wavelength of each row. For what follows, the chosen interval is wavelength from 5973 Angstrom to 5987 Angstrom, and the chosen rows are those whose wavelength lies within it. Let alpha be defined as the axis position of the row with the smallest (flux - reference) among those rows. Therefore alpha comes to 5979.34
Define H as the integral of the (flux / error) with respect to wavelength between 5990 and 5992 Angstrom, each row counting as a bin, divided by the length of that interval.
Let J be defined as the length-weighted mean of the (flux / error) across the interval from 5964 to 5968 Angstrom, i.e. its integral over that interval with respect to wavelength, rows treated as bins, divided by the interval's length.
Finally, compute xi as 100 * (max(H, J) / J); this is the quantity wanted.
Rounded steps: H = 14.3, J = 14.0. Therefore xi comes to 102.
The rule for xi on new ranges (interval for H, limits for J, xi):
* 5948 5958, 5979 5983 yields 100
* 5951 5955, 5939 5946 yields 100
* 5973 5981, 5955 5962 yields 100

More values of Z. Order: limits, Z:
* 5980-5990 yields 5987.61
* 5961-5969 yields 5966.96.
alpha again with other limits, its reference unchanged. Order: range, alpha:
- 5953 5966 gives 5962.84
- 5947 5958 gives 5950.50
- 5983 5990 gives 5987.61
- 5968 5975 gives 5973.83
